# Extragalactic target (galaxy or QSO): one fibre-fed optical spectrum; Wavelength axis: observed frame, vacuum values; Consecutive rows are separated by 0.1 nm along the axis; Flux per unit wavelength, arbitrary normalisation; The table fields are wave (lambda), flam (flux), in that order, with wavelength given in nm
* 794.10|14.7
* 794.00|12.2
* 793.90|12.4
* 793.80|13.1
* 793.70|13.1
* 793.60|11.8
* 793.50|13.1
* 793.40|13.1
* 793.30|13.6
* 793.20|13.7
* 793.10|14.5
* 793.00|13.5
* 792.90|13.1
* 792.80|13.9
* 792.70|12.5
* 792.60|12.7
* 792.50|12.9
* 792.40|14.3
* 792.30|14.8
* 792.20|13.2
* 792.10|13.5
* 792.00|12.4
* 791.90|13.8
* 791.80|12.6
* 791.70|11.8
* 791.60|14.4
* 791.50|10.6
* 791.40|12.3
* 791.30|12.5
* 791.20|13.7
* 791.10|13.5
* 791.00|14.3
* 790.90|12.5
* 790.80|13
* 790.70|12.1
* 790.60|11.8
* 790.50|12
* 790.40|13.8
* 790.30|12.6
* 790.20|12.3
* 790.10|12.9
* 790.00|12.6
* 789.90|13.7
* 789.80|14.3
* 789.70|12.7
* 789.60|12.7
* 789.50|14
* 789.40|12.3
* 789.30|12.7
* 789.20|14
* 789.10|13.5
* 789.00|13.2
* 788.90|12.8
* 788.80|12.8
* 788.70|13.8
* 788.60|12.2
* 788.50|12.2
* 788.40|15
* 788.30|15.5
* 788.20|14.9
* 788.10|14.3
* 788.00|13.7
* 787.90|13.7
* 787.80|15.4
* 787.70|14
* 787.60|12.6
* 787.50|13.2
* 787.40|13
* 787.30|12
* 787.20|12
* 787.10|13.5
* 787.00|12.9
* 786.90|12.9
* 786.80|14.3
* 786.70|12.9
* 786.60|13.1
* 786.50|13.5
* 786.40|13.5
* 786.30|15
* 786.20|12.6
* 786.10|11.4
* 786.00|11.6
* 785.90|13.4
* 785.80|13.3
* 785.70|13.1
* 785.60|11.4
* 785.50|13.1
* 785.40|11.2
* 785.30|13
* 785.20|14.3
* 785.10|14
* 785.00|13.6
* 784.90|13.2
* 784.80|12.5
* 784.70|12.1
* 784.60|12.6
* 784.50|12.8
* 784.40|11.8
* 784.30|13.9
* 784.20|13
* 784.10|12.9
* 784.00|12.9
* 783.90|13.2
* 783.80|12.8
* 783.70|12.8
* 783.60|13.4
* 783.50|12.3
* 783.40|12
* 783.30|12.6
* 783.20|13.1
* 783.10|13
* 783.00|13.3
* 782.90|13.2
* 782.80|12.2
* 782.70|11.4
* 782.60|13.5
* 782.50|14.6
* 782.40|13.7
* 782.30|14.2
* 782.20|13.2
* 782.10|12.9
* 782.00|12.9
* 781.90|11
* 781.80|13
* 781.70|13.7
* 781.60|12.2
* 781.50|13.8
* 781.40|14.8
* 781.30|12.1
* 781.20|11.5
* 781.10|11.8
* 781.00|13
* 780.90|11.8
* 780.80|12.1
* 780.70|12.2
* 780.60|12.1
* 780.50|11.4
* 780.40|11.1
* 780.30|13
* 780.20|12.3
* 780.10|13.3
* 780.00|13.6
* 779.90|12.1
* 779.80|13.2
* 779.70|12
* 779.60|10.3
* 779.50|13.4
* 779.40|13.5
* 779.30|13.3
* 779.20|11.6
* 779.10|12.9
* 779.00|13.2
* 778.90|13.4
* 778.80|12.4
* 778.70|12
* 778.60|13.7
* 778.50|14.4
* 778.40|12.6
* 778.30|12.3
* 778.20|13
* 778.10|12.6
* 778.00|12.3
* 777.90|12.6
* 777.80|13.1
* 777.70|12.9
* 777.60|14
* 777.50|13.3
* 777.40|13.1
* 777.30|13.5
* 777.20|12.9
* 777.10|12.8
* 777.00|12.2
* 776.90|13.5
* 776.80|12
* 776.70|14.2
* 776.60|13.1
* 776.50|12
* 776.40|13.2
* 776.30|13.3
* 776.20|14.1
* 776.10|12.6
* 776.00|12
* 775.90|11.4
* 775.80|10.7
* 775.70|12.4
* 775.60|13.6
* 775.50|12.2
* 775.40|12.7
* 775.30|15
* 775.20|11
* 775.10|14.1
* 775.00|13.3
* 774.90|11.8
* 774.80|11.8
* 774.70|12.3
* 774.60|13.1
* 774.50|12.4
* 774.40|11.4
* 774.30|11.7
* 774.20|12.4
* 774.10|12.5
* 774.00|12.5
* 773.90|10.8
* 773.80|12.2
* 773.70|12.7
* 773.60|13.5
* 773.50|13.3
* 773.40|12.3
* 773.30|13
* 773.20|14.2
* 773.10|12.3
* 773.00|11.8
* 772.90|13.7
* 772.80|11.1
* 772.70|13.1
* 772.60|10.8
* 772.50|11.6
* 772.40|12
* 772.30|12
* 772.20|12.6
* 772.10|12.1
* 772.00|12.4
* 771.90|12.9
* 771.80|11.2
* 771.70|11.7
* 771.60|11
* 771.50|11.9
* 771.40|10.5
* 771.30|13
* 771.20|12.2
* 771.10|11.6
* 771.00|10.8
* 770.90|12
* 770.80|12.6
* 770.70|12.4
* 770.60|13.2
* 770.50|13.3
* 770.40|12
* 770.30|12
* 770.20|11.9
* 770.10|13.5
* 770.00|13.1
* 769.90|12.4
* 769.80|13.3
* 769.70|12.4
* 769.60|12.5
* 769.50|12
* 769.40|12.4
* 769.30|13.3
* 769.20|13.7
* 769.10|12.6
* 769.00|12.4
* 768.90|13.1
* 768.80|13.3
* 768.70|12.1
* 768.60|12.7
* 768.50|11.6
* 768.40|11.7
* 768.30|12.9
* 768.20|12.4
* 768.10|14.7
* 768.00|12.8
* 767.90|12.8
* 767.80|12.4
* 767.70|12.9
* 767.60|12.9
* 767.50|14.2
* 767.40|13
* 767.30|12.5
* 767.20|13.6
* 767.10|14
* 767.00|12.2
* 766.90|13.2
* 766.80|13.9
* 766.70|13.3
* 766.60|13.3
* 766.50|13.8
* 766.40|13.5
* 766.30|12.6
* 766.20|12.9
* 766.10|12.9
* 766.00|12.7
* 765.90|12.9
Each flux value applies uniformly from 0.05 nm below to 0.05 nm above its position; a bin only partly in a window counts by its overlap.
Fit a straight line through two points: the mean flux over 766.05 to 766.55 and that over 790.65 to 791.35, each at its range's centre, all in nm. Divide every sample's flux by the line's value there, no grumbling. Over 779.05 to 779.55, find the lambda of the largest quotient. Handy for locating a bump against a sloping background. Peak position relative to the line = 779.40 nm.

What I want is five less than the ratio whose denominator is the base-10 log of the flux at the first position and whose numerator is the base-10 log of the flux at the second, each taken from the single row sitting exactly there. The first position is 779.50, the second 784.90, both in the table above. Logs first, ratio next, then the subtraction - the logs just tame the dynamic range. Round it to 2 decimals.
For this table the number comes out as -4.01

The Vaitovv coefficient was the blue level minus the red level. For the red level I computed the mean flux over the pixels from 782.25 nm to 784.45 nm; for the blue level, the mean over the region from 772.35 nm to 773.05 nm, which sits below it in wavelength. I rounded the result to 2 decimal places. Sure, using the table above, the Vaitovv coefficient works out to -0.98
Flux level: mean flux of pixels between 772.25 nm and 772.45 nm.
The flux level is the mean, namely 12.0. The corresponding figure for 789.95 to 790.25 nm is 12.6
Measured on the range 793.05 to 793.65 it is 13.3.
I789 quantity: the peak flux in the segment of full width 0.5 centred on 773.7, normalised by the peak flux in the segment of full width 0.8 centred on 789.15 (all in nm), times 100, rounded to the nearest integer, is 96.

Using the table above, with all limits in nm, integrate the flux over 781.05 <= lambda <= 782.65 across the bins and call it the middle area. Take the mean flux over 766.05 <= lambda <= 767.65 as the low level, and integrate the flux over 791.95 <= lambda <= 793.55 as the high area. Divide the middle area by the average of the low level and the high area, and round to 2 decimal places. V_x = 1.20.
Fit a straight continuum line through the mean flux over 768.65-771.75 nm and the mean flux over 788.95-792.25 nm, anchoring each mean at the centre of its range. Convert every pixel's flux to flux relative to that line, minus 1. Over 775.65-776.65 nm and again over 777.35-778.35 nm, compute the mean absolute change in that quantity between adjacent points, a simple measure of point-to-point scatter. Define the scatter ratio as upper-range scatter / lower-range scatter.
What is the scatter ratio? 0.53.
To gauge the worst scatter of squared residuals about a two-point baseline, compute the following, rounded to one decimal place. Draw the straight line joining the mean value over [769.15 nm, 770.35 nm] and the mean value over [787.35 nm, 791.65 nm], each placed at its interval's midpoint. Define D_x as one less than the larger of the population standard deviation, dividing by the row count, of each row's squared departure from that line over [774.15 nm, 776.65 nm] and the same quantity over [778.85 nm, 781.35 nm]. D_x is 0.5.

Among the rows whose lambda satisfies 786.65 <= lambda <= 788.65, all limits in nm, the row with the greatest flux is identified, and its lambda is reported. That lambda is 788.30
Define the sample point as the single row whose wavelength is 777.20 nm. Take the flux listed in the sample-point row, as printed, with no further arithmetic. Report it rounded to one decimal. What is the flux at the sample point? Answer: 12.9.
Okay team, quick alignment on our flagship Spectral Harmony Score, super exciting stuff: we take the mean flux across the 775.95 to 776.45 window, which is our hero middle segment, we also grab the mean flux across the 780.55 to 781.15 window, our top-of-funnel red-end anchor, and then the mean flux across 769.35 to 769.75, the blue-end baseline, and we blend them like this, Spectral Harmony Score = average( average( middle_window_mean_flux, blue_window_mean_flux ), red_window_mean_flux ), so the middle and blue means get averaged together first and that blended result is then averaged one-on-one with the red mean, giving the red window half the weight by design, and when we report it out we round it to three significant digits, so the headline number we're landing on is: 12.4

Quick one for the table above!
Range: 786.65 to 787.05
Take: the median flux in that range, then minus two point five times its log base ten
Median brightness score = -2.78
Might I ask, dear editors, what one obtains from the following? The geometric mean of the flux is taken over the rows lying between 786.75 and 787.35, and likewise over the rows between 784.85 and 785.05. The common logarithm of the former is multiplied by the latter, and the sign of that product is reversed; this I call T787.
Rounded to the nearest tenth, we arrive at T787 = -14.9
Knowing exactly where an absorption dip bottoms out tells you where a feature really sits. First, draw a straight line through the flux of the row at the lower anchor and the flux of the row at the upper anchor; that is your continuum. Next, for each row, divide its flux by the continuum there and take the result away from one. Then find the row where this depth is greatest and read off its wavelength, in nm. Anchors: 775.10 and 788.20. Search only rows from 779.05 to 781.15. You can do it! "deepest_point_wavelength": 779.60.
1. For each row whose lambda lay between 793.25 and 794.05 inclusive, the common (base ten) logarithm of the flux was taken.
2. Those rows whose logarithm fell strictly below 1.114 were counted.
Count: 3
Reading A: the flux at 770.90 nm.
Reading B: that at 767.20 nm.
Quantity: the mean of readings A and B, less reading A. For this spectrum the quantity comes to 0.8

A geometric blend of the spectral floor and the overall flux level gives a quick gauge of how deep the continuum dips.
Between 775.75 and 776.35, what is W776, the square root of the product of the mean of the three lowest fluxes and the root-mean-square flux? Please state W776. 11.9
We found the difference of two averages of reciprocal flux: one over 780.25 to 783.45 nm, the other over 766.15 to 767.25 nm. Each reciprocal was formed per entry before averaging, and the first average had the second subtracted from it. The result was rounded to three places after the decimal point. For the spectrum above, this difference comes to 0.004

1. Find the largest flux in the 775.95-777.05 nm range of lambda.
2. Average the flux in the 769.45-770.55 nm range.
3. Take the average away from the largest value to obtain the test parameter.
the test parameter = 1.62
